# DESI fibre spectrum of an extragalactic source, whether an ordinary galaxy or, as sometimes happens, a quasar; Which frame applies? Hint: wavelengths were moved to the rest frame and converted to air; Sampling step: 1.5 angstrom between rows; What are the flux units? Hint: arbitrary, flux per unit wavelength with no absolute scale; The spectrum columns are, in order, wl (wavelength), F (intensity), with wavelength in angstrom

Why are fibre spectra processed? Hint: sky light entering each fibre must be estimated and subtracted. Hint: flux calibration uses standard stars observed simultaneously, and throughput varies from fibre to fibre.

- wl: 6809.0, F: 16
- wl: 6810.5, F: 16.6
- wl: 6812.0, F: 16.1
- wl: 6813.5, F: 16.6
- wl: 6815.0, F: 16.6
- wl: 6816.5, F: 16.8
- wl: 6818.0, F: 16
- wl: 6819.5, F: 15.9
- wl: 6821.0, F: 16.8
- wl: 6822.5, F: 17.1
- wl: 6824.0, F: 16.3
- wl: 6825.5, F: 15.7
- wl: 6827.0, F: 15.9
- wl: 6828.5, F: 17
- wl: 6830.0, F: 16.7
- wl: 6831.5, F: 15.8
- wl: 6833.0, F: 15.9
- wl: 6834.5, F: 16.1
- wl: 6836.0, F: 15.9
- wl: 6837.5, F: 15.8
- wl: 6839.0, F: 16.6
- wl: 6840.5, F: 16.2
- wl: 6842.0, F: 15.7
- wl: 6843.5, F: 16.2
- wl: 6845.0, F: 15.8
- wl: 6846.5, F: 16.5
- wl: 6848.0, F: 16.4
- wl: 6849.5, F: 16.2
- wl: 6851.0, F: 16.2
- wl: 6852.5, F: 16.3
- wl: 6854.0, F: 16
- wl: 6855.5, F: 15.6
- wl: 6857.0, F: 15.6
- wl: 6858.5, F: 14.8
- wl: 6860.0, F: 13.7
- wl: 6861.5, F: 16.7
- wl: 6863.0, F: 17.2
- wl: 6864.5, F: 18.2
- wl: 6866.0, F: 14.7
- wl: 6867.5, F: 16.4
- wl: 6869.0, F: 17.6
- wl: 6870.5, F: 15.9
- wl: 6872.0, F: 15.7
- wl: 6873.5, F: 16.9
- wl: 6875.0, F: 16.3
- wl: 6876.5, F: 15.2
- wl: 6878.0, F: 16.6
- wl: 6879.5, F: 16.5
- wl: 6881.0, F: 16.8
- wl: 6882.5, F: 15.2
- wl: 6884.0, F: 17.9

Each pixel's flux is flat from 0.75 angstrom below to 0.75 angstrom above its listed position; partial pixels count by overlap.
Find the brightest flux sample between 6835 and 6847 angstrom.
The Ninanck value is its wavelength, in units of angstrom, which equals 6839.0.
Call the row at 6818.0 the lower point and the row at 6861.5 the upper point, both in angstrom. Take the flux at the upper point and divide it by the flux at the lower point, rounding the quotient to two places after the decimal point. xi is 1.04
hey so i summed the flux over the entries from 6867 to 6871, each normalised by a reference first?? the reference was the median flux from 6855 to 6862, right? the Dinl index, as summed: 3.20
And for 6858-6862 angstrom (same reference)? 2.90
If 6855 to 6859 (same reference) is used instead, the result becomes 2.95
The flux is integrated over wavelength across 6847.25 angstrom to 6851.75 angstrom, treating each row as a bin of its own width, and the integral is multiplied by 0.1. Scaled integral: 7.32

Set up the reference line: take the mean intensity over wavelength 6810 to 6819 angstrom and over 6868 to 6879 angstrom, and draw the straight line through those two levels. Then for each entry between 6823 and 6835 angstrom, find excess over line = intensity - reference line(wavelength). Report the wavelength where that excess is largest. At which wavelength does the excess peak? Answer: 6828.5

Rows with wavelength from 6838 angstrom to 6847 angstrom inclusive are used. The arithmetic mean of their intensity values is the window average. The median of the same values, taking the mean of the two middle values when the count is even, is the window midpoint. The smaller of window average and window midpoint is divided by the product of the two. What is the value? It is 0.0617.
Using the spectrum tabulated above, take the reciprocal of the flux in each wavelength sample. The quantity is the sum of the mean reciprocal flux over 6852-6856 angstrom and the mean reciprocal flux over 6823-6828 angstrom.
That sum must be 0.125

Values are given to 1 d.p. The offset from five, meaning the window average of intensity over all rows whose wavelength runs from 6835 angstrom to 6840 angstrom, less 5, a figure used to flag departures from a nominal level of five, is 11.1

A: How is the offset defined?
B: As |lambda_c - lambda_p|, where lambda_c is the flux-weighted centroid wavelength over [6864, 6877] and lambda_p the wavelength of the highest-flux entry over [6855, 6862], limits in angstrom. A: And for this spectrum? 8.9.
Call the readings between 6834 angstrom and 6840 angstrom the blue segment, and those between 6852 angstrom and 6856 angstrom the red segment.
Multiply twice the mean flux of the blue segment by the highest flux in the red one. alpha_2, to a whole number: 525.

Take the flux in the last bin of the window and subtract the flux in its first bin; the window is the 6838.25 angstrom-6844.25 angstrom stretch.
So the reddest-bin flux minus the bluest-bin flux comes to -0.4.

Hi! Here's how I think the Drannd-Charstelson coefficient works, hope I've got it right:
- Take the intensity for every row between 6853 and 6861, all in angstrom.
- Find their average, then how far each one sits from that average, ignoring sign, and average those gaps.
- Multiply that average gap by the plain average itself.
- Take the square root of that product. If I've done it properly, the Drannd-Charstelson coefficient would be 3.3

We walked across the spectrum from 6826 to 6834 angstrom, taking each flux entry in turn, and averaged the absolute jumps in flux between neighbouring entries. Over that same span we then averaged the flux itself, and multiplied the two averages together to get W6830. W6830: 10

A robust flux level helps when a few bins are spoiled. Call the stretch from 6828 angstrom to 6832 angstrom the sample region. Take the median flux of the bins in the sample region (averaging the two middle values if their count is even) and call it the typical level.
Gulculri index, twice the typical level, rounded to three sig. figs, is 33.4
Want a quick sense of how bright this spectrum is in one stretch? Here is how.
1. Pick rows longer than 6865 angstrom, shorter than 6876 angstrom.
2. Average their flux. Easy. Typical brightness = 16.2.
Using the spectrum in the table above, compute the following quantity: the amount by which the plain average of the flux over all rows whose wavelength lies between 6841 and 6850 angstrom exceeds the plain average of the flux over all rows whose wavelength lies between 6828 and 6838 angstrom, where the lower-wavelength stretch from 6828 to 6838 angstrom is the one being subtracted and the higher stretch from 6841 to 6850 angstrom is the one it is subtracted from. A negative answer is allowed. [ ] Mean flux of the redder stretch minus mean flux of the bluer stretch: 0.0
